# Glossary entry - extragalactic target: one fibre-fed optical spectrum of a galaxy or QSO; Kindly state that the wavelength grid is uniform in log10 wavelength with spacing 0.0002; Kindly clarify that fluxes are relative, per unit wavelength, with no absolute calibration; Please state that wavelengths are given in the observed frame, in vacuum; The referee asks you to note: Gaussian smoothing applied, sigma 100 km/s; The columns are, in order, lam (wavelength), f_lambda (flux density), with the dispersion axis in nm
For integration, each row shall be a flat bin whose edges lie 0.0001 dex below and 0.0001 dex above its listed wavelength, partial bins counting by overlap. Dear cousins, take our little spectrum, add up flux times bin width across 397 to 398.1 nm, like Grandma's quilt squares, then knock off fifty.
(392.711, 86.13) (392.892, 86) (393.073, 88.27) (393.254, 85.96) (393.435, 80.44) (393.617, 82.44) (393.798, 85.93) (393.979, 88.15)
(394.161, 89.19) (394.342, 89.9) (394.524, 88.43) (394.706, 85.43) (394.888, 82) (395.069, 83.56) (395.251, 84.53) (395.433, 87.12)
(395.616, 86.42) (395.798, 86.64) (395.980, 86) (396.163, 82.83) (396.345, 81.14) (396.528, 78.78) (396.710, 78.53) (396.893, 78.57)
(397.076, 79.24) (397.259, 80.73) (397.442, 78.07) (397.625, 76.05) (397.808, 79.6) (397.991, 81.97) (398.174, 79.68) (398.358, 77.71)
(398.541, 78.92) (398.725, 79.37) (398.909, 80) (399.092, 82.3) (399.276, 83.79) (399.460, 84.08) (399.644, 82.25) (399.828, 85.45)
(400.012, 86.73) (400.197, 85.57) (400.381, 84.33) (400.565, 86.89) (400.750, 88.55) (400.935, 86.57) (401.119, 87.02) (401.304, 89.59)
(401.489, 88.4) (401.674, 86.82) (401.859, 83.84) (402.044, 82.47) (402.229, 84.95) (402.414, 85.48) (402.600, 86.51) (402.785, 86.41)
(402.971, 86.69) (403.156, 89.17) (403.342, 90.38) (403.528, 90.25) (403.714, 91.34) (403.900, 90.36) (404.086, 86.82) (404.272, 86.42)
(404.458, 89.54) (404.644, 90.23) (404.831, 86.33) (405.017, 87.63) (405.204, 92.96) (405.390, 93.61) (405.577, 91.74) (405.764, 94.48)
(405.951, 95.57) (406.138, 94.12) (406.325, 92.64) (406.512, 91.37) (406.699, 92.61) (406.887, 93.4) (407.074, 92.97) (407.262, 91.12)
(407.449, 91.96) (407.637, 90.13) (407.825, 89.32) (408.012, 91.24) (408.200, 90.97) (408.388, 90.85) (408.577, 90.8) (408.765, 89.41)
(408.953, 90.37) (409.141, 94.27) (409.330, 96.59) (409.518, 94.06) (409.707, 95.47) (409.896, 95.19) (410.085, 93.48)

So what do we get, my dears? 37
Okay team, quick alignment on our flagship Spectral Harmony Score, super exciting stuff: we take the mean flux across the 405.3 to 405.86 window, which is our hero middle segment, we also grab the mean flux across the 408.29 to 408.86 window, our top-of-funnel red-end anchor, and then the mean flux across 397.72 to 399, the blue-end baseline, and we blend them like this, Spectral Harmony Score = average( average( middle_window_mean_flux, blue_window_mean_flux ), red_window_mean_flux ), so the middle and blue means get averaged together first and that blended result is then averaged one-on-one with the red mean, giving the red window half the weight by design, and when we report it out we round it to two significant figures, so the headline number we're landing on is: 88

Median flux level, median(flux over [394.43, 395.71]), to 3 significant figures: 85.4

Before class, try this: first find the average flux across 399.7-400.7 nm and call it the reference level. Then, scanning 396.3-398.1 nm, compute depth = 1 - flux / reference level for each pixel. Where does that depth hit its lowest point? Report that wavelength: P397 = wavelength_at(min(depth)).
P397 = 397.991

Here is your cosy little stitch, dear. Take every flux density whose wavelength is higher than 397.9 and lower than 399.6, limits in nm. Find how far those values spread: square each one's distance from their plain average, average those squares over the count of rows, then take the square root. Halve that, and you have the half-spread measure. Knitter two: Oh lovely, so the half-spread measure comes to 1.06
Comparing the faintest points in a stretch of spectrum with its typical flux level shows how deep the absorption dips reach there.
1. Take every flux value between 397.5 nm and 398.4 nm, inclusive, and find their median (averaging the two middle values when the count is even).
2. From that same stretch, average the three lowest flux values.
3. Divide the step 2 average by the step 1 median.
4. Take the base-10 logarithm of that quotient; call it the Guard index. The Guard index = -0.0100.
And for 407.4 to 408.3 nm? -0.0040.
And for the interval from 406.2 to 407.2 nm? -0.0020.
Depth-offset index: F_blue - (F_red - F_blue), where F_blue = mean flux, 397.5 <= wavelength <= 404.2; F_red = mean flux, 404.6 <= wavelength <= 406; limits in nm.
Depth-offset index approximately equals 78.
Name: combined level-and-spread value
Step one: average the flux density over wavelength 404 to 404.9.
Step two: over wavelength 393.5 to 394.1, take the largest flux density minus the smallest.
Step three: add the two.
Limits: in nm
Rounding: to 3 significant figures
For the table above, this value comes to 93.6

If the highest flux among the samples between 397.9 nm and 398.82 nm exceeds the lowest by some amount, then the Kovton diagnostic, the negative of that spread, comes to -4.3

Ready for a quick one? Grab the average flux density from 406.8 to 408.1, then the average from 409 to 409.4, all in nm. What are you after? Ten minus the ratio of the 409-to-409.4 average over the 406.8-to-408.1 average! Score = 8.96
